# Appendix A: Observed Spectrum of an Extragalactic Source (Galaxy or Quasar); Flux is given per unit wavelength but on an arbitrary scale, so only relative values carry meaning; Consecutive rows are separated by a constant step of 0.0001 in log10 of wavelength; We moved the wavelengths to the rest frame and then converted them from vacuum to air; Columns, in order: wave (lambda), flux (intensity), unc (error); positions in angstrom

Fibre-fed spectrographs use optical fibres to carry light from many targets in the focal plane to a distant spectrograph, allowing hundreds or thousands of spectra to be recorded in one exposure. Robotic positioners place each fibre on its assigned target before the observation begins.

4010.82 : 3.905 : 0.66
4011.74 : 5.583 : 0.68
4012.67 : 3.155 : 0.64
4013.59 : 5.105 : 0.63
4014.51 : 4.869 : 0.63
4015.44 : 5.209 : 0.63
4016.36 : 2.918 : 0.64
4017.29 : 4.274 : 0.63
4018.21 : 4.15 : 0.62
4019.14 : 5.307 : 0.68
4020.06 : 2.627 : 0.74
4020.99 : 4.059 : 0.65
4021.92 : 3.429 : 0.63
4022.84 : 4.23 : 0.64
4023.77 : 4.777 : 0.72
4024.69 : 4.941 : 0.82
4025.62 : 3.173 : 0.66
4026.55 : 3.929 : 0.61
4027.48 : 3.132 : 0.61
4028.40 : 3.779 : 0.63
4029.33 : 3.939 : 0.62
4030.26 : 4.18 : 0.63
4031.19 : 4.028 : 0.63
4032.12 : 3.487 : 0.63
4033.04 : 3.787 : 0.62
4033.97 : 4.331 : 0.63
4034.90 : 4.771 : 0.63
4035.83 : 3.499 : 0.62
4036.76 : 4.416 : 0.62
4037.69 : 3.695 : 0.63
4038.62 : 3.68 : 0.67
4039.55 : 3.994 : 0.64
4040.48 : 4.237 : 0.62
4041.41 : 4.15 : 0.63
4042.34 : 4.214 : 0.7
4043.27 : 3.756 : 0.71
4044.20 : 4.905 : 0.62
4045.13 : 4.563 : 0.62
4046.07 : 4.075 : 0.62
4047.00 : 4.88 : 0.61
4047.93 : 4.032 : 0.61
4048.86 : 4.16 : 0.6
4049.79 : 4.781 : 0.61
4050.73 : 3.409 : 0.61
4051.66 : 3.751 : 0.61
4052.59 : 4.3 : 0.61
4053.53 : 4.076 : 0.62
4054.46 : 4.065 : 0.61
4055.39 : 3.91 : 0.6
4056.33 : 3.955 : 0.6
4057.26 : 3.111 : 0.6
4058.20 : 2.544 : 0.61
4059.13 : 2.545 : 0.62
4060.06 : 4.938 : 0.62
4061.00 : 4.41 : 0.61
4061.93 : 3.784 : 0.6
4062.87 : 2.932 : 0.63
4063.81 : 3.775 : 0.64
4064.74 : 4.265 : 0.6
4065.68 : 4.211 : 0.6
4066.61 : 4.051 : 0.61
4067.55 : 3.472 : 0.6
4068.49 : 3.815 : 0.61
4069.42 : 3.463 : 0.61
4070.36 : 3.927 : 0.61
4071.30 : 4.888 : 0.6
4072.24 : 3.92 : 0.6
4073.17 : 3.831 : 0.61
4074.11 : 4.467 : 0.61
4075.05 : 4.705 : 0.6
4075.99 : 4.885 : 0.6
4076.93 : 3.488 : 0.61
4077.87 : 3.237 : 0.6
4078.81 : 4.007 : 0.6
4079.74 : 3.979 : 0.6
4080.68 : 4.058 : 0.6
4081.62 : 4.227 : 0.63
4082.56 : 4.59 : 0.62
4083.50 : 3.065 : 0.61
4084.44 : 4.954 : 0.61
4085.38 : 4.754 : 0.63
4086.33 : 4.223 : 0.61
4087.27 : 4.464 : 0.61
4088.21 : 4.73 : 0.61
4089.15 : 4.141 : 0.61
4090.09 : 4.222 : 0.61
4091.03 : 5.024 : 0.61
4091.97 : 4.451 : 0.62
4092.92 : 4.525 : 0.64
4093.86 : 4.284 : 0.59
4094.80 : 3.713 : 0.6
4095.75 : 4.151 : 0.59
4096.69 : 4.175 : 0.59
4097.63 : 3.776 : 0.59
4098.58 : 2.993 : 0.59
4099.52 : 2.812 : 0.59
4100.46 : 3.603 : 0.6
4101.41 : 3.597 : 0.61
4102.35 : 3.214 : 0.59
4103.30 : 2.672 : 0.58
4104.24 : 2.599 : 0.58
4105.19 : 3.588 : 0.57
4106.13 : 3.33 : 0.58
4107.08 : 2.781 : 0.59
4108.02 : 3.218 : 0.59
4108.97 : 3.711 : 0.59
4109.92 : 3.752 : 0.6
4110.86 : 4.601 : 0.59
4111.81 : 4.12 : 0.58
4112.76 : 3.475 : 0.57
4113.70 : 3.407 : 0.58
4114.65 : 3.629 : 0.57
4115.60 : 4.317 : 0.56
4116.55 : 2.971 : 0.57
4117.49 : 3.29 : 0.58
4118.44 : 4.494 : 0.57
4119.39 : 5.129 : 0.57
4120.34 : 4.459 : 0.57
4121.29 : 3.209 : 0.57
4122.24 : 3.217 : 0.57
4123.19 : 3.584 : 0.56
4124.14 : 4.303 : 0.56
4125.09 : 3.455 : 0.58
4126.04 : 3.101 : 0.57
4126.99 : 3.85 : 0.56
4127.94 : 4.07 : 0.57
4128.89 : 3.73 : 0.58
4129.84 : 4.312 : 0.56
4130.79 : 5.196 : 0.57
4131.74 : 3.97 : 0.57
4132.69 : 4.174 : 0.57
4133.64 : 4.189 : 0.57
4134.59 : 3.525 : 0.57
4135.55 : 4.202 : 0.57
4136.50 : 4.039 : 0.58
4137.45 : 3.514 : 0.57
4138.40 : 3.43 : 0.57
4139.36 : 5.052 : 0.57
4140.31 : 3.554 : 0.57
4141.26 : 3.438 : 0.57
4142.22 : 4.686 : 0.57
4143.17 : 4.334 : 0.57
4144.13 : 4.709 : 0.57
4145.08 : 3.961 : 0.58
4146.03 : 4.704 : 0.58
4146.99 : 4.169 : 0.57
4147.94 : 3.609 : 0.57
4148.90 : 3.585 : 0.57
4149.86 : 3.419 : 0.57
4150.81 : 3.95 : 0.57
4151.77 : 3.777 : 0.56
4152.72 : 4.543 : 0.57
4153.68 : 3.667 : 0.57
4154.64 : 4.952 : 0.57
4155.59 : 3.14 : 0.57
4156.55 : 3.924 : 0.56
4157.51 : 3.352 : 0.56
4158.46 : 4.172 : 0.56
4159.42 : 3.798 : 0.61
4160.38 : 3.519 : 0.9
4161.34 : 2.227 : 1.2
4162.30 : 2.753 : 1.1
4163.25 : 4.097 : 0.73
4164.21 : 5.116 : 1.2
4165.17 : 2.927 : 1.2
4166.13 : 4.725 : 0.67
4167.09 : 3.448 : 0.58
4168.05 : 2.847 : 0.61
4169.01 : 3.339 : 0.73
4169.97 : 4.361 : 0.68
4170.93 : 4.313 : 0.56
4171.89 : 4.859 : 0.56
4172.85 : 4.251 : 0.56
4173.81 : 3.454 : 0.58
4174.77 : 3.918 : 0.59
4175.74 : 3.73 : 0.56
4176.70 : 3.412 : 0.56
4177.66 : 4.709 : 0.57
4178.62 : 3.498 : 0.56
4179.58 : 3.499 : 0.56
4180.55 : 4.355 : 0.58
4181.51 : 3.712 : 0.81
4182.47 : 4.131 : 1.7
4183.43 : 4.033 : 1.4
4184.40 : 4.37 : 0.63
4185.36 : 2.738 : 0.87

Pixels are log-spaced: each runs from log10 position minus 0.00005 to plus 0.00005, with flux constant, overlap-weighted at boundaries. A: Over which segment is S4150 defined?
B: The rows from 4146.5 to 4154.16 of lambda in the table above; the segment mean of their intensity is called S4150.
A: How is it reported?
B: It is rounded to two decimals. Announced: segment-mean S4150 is 3.84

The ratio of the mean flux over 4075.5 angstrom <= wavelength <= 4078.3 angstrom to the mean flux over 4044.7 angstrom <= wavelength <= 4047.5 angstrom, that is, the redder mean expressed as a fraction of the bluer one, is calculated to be 0.86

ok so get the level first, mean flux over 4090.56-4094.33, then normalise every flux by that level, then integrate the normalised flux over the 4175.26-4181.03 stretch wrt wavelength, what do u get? 4.88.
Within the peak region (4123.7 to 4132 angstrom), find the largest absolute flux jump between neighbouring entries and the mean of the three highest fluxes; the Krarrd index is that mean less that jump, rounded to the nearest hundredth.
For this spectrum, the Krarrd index 3.38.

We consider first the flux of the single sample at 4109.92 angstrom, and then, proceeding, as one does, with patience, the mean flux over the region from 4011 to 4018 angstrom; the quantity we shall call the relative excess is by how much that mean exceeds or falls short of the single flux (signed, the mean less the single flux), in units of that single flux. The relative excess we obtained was 0.18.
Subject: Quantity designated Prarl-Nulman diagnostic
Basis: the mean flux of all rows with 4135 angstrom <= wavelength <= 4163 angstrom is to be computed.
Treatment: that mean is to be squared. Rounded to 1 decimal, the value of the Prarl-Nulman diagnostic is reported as 15.0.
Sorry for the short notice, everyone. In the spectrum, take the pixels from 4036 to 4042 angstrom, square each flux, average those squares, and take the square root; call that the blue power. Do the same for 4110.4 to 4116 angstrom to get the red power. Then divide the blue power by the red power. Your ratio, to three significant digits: 1.02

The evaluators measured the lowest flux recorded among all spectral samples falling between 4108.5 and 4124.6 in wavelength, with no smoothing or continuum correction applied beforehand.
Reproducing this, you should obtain 2.971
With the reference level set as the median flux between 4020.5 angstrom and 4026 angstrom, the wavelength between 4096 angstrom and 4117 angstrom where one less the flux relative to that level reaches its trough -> 4110.86 angstrom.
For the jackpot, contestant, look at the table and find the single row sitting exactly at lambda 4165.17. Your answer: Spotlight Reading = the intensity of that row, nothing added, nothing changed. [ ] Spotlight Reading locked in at 2.927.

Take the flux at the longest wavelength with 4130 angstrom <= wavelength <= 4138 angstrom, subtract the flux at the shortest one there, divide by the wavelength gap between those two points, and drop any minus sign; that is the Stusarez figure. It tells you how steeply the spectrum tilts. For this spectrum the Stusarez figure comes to 0.253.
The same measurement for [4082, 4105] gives 0.092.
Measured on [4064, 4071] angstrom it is 0.060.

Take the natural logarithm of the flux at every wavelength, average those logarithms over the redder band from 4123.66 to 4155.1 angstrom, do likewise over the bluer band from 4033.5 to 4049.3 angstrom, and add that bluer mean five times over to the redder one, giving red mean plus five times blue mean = 8.54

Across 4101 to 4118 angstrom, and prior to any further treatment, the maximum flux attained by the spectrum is 4.601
